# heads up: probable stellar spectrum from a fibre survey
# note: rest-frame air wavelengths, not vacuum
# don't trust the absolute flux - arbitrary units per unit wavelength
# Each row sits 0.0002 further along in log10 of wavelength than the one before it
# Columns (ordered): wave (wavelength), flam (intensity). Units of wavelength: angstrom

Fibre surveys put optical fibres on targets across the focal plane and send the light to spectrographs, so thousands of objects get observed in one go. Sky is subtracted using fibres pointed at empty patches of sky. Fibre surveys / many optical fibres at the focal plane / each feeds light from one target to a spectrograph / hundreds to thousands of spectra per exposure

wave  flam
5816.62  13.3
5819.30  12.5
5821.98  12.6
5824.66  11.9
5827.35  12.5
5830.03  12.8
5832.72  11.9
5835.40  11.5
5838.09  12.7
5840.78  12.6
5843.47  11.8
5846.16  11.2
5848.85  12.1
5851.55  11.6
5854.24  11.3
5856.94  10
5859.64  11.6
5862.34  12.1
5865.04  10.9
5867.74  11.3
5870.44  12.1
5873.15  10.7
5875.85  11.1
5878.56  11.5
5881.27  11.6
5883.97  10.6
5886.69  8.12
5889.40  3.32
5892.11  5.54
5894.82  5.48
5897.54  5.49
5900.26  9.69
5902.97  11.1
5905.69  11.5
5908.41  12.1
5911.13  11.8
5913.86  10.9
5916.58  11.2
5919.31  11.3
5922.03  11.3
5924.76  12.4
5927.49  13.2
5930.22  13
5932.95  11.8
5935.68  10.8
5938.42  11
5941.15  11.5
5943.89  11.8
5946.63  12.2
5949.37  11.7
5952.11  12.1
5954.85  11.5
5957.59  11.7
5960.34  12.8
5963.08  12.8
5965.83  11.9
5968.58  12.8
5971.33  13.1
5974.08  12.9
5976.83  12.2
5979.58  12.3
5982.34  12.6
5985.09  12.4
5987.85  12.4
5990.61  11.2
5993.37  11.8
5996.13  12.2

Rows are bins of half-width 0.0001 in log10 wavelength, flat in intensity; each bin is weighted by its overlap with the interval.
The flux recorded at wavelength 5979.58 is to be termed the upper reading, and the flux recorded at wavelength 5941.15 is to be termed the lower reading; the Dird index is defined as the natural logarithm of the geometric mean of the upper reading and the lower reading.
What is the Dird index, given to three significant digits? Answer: 2.48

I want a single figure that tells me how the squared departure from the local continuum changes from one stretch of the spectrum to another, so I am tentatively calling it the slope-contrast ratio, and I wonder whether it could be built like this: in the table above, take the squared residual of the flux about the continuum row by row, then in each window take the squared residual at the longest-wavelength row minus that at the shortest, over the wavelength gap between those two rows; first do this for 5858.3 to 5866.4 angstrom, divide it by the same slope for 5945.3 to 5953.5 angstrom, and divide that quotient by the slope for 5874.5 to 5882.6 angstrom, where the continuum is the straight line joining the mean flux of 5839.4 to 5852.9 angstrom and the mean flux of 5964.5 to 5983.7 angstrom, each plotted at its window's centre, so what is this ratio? -129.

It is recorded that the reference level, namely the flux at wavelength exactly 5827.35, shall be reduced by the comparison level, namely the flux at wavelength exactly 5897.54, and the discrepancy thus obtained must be 7.0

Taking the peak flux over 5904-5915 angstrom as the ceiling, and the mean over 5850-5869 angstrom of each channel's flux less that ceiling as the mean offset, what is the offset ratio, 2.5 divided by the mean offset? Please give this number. -3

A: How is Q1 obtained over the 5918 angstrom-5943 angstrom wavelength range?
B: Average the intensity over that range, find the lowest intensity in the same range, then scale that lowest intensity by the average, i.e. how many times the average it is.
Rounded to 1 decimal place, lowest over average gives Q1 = 0.9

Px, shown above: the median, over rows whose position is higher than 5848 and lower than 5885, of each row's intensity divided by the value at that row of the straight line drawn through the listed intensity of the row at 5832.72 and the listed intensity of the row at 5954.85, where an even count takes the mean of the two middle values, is 0.97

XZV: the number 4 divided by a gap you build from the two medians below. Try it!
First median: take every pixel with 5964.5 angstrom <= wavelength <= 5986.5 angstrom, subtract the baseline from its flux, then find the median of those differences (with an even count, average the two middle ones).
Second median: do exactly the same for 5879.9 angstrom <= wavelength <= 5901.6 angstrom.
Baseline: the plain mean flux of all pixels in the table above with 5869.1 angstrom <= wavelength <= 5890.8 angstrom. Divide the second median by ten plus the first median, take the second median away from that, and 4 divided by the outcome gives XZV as 1.4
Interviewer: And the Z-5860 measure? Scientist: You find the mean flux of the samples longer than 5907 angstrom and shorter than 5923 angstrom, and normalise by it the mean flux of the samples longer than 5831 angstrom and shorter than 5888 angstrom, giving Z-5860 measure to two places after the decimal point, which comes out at 0.99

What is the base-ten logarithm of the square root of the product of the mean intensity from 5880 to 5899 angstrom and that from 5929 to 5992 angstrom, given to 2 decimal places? 0.97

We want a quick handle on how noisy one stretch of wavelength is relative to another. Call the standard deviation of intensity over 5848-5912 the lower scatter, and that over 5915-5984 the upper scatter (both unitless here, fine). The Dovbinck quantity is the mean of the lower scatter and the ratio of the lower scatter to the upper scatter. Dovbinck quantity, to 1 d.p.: 3.1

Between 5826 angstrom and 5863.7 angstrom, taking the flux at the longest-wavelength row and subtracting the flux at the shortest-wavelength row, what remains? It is -0.4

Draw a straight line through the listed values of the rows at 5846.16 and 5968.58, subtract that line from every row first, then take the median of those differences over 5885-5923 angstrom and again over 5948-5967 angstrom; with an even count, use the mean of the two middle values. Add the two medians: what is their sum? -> -1.9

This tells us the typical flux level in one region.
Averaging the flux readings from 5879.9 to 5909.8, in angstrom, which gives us 8.6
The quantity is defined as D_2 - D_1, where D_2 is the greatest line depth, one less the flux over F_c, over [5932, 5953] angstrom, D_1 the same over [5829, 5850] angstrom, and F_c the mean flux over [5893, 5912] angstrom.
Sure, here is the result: 0.04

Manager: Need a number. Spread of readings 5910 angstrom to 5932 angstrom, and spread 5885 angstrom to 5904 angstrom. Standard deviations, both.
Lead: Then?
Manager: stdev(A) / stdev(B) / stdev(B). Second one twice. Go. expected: 0.1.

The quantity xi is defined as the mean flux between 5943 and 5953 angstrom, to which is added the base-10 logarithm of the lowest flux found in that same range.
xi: 13.0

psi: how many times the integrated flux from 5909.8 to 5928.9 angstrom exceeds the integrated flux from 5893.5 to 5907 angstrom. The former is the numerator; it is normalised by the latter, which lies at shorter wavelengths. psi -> 1.9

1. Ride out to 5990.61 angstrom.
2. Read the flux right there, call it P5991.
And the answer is 11.2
